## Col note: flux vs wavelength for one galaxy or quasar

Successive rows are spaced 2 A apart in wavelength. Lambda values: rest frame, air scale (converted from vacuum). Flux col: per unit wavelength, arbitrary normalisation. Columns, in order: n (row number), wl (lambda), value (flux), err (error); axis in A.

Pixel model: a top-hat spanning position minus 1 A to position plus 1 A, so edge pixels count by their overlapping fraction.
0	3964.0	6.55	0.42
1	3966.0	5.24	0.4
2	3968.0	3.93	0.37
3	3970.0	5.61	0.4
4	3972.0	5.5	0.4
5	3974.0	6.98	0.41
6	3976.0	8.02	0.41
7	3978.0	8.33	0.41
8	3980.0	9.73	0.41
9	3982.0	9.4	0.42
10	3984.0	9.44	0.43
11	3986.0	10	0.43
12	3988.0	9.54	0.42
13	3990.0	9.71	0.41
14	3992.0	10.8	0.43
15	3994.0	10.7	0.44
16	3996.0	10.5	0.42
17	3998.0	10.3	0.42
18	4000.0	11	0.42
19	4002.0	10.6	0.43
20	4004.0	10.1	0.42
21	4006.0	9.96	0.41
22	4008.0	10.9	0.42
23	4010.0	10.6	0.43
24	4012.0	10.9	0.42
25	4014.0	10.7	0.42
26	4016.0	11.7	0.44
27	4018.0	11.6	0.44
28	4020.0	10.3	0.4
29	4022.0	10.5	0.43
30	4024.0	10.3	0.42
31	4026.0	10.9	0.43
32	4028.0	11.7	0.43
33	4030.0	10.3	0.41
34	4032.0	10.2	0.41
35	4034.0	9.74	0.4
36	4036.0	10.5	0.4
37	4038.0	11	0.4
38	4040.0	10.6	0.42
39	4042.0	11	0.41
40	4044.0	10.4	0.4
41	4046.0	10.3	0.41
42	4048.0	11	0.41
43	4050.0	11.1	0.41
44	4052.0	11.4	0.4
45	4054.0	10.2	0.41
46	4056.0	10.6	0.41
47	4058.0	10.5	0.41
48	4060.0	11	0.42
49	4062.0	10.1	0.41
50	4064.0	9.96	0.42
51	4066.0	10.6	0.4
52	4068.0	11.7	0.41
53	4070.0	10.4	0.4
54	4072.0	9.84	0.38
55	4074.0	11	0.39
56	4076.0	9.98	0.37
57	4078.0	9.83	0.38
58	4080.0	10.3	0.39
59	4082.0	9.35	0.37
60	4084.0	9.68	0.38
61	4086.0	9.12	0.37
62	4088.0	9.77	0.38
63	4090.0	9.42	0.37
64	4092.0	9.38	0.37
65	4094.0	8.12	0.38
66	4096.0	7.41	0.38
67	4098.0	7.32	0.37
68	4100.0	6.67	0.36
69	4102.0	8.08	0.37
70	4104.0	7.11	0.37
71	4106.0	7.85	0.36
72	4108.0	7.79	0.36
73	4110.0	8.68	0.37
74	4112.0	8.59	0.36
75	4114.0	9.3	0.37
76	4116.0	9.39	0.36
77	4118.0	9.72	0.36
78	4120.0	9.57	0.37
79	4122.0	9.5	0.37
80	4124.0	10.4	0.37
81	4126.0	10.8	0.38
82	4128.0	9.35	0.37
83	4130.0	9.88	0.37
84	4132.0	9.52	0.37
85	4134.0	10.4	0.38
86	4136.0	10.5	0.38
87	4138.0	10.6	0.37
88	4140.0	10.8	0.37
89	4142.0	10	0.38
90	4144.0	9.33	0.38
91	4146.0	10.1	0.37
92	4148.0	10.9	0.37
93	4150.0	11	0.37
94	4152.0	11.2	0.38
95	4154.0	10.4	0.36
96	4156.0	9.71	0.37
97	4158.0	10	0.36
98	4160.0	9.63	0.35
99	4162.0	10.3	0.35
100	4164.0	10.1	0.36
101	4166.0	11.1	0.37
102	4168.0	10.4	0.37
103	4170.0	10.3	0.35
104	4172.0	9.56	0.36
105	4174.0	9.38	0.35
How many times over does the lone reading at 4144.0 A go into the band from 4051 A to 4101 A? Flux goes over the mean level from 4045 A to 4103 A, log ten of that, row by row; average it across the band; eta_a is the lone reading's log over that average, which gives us 3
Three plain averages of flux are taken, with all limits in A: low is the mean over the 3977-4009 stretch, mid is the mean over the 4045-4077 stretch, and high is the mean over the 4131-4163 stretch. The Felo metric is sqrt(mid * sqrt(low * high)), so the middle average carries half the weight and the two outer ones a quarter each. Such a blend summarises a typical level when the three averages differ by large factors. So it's 10.4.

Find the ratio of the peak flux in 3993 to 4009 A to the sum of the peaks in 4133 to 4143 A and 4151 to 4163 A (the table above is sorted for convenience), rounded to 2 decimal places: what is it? 0.50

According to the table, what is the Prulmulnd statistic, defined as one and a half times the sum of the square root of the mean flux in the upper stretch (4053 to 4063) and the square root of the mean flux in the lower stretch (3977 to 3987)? 9.45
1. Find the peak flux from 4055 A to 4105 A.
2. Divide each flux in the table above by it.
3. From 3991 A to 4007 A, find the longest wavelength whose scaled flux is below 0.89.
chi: 4006.0 A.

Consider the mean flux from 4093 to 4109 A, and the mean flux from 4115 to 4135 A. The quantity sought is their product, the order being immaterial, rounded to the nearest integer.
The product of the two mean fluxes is 74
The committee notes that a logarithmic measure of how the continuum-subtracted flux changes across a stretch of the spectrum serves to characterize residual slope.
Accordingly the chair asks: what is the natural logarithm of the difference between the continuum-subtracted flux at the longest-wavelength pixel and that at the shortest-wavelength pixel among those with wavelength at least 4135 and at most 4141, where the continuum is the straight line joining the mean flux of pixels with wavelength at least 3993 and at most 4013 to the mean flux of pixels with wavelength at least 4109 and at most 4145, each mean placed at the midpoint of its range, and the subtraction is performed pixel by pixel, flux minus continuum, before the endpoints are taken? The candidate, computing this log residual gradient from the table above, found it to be -1.13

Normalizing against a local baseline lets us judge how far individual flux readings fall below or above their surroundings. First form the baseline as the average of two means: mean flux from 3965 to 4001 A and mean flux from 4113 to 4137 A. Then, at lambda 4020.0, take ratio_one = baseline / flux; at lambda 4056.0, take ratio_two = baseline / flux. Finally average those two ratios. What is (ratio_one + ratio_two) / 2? 0.88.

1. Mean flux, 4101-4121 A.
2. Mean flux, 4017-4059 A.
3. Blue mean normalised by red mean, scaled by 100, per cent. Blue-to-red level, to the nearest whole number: 124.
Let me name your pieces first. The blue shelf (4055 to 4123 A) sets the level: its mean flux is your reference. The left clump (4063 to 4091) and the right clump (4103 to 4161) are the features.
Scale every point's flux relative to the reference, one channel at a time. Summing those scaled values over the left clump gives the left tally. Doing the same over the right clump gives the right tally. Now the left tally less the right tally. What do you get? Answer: -15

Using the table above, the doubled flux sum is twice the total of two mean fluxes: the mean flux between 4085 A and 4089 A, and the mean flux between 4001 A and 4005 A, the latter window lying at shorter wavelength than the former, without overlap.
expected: 39.6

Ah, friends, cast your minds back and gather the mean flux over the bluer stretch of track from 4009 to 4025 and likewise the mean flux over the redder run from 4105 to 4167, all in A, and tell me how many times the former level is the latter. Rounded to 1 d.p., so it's 1.1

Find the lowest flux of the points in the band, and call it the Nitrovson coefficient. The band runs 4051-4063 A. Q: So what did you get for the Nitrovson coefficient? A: 10.1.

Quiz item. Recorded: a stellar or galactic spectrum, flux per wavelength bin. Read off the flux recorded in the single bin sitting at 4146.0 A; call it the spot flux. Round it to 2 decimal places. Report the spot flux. 10.10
